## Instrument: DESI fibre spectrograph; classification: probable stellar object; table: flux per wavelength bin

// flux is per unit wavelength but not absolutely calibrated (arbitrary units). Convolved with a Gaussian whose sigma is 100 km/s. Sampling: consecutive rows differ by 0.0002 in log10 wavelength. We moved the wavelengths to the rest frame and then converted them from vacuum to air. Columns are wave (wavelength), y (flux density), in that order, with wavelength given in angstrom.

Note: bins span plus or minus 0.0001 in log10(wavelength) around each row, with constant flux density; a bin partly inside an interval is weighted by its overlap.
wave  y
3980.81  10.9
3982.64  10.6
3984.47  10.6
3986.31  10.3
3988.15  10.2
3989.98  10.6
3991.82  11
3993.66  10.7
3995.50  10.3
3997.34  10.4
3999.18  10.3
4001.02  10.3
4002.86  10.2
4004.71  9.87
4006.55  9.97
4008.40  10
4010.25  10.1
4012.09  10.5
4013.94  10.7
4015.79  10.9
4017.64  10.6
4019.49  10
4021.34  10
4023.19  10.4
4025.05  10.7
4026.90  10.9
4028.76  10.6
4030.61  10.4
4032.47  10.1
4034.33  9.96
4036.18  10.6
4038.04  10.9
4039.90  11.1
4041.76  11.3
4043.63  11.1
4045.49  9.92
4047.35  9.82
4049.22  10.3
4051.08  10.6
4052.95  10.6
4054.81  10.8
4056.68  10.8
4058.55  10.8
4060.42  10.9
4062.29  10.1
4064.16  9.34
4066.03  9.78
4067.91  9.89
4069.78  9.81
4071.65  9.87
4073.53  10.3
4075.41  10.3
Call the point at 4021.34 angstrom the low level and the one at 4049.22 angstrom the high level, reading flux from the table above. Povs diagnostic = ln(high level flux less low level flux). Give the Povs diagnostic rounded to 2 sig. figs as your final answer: -1.2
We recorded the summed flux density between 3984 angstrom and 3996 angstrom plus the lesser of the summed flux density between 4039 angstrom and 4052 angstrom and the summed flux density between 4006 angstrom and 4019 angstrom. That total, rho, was 146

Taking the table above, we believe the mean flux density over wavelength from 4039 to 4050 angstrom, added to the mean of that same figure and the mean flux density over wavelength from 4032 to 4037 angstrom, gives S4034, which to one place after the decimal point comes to 21.0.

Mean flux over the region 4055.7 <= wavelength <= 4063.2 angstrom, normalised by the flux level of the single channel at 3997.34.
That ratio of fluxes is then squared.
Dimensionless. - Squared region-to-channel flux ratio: 1.05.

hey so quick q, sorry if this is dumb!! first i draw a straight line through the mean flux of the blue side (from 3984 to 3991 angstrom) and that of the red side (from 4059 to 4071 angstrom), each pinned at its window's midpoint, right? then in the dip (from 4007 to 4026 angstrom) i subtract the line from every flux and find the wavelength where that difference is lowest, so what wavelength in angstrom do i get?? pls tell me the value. 4008.40 angstrom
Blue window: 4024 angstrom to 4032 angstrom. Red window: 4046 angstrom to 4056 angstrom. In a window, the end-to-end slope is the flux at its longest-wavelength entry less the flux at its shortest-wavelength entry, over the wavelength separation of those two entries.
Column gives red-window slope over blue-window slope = -2.4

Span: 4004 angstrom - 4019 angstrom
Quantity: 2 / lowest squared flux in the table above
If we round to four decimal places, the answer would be 0.0205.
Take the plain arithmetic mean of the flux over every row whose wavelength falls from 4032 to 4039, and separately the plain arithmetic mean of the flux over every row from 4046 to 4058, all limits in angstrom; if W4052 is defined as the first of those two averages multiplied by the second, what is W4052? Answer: 109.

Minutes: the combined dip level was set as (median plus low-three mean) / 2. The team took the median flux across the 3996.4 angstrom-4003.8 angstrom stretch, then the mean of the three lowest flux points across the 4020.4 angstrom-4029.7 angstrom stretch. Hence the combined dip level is 10.3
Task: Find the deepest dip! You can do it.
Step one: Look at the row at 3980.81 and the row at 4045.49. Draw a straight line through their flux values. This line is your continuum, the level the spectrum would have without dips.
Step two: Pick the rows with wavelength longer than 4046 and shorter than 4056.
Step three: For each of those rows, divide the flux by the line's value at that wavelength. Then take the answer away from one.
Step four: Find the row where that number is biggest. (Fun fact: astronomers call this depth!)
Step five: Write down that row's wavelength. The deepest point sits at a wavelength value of 4047.35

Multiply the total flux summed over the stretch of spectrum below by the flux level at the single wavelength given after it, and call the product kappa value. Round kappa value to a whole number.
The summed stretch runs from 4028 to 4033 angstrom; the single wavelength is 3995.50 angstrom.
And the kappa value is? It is 320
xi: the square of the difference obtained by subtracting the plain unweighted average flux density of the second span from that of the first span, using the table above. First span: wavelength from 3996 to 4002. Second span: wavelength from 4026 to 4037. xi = 0.01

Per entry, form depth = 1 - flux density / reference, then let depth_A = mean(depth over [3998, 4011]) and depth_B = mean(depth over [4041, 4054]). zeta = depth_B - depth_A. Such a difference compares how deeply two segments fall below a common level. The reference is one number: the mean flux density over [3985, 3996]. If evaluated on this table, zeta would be -0.04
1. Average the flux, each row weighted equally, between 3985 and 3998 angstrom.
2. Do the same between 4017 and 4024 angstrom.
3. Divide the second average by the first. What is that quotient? 0.98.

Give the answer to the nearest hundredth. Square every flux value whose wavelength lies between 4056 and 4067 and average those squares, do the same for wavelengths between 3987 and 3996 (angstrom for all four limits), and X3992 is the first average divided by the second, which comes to 0.95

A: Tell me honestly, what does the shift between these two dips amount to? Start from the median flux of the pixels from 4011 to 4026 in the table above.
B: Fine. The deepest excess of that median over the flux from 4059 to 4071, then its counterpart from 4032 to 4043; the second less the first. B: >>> -0.6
